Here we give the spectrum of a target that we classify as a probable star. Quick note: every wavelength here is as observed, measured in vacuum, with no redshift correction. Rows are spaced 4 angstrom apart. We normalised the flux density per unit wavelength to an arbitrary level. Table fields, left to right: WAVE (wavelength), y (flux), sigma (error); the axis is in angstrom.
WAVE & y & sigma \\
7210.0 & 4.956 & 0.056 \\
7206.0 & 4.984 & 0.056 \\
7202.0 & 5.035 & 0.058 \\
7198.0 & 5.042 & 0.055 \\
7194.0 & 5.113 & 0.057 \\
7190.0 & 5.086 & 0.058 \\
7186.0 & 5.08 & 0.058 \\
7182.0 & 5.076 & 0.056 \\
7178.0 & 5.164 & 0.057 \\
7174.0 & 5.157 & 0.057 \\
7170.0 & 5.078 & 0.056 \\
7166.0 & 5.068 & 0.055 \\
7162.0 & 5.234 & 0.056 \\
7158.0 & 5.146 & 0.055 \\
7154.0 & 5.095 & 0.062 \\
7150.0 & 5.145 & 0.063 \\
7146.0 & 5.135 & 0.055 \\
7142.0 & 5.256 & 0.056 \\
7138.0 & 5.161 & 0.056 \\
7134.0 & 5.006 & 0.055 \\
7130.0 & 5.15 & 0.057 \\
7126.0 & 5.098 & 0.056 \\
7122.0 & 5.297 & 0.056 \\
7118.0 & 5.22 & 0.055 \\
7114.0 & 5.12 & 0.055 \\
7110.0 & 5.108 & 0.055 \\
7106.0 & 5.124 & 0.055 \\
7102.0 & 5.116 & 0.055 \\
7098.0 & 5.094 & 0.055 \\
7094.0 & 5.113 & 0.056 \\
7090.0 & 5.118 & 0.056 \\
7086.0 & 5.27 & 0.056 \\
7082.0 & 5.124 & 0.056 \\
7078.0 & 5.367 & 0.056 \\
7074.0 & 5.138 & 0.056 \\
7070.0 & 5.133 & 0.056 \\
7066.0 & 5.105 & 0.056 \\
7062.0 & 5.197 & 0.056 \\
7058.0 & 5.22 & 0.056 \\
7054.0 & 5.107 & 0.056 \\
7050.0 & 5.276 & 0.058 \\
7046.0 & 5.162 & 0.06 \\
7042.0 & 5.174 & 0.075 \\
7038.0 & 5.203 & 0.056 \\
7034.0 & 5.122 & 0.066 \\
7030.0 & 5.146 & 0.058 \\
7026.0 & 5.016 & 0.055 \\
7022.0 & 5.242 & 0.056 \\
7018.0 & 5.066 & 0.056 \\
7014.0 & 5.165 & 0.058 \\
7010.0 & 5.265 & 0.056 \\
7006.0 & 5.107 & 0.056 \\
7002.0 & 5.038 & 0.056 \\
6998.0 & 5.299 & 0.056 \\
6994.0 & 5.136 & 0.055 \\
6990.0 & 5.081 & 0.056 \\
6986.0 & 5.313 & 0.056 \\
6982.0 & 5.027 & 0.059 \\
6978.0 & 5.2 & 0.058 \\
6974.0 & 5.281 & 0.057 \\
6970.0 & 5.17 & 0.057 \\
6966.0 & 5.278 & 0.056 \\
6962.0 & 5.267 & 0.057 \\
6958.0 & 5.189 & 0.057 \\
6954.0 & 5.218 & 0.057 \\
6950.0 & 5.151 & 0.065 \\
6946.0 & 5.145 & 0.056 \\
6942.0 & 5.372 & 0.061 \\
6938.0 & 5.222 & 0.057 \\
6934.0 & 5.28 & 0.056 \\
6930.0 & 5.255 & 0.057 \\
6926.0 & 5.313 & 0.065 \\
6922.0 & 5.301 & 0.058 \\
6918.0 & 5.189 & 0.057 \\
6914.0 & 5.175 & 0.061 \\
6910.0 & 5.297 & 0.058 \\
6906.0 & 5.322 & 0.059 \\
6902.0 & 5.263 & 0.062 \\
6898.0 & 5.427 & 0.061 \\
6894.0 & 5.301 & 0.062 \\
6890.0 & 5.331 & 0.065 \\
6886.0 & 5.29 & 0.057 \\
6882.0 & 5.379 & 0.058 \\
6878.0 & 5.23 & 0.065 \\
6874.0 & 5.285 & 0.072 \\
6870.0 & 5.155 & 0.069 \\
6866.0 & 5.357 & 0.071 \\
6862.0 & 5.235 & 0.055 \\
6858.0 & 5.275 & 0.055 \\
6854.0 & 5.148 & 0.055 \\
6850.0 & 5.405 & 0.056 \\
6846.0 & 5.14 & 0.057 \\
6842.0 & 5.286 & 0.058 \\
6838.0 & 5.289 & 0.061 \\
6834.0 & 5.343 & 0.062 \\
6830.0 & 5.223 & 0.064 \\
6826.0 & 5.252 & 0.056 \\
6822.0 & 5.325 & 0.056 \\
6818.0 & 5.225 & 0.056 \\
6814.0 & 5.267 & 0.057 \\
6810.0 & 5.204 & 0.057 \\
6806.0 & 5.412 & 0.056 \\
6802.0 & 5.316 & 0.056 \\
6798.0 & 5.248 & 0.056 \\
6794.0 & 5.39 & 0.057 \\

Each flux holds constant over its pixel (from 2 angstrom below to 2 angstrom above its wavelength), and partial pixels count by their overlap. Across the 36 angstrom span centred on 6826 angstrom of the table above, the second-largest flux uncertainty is 0.0620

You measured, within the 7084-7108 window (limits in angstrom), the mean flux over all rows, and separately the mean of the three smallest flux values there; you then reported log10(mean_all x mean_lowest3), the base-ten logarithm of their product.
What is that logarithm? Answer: 1.42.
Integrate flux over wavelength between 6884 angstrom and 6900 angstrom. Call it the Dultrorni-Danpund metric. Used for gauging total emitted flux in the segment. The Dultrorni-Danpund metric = 85.40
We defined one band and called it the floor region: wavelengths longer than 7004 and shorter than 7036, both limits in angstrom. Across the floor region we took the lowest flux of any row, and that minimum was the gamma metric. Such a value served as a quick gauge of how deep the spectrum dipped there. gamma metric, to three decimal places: 5.016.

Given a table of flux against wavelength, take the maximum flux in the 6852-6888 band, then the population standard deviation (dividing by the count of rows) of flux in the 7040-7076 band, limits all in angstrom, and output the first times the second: 0.28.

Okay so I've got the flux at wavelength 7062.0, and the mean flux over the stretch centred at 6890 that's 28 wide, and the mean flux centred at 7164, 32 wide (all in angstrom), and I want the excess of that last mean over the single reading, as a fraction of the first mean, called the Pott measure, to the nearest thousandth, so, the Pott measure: -0.011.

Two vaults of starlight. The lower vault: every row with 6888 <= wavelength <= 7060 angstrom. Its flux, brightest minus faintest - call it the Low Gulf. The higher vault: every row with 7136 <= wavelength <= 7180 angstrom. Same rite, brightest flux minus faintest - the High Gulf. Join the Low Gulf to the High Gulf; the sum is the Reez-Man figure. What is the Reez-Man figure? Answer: 0.599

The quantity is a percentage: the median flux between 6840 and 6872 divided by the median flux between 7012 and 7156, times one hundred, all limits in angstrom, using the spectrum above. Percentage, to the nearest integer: 102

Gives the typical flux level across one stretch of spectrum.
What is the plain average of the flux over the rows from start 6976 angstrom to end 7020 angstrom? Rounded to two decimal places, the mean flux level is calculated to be 5.15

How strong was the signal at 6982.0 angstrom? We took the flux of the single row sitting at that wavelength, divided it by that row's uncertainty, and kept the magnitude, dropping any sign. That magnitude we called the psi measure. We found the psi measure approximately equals 85.2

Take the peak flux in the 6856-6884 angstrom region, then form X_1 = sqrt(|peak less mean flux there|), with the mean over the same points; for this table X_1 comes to 0.32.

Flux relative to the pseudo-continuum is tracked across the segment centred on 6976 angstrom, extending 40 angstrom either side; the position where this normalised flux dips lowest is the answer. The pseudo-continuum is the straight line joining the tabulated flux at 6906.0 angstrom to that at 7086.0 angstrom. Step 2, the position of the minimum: 6982.0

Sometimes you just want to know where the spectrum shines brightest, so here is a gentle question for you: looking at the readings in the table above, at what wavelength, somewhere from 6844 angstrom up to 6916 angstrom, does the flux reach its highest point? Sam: 6898.0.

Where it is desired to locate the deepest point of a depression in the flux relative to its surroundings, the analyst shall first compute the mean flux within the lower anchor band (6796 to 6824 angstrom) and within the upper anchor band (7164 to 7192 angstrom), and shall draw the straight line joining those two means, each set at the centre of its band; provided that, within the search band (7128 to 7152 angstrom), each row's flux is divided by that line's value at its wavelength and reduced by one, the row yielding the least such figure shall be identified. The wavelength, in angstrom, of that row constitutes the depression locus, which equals 7134.0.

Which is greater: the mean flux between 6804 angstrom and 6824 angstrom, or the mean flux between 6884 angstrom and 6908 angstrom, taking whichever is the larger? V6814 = 5.32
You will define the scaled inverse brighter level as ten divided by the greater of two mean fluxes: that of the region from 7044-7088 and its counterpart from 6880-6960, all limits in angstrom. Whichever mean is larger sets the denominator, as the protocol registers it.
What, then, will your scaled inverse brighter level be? 1.897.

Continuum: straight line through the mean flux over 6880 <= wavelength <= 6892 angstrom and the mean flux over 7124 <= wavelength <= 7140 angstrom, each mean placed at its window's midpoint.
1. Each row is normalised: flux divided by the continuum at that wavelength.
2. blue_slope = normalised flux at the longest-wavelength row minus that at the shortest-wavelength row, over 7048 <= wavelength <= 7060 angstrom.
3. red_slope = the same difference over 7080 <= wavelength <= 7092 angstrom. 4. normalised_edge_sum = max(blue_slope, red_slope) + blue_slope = -0.01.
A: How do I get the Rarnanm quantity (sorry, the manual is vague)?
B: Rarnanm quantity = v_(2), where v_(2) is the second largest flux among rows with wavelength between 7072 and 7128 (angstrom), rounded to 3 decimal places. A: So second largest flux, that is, 5.297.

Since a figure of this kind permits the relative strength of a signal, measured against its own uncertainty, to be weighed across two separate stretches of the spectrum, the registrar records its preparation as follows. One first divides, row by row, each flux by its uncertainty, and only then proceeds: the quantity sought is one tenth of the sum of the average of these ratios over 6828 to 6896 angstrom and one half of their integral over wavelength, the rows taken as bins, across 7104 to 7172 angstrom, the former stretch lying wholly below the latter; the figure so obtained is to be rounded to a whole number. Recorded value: 319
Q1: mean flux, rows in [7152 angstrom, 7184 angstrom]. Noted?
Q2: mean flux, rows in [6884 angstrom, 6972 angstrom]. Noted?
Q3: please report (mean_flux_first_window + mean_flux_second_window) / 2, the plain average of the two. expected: 5.19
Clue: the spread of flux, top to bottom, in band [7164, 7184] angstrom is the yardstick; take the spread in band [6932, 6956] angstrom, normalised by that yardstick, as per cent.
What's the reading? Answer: 236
